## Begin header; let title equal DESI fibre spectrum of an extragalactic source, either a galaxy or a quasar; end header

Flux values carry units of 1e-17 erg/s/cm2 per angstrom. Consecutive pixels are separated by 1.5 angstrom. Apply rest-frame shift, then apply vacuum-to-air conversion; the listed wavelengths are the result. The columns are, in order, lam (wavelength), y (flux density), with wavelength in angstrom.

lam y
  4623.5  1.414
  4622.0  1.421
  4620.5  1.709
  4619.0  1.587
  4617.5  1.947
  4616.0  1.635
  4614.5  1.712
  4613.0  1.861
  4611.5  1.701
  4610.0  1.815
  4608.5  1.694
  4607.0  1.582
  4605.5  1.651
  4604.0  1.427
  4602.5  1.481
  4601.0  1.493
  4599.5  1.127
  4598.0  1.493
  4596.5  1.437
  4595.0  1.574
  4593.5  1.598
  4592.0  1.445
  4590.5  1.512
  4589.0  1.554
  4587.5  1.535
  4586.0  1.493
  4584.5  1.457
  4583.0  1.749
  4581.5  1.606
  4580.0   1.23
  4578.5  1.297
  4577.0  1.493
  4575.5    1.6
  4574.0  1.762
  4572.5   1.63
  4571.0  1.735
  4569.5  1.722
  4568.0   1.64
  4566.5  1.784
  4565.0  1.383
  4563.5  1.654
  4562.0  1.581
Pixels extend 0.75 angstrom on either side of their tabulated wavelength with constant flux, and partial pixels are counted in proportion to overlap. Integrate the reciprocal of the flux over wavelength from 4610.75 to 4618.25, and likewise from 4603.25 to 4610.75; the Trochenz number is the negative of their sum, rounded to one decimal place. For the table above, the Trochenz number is -8.9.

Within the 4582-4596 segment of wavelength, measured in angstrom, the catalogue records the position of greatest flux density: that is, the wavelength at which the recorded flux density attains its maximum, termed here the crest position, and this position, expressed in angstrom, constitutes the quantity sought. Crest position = 4583.0 angstrom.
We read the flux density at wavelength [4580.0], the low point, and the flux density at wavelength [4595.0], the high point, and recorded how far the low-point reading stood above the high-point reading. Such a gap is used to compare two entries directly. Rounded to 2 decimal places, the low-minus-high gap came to -0.34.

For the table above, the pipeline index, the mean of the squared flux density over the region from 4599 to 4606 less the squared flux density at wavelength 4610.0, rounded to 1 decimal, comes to -1.2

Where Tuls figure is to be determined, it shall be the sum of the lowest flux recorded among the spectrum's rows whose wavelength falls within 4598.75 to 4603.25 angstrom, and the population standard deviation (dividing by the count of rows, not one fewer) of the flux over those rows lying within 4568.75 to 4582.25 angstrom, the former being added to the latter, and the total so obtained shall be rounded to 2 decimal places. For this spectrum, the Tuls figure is 1.31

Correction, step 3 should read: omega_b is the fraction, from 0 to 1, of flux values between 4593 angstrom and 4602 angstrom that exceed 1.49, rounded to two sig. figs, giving 0.67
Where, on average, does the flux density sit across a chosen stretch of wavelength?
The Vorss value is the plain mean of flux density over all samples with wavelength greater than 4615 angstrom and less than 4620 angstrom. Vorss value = 1.72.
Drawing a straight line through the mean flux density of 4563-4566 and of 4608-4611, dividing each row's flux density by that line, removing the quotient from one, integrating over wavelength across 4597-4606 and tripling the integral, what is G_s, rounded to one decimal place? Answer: 4.3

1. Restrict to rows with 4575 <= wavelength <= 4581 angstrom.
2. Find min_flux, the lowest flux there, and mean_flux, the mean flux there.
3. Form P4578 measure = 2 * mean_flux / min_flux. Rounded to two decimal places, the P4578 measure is 2.28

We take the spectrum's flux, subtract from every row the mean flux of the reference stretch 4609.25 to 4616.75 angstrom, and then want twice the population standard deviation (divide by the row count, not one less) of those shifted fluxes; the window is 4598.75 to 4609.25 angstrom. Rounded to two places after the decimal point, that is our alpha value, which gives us 0.35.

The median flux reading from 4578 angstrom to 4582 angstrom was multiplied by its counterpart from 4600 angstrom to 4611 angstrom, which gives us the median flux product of 2.05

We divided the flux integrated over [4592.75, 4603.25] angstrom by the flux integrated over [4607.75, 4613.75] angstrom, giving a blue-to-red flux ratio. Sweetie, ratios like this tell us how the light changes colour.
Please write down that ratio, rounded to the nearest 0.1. 1.4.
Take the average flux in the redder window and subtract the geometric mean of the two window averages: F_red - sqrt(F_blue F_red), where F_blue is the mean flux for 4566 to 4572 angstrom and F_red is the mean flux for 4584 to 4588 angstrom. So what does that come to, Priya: -0.11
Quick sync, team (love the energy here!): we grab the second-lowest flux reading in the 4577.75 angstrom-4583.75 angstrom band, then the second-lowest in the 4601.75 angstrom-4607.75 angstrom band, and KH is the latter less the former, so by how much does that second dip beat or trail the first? 0.18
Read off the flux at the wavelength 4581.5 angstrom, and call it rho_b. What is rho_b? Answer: 1.606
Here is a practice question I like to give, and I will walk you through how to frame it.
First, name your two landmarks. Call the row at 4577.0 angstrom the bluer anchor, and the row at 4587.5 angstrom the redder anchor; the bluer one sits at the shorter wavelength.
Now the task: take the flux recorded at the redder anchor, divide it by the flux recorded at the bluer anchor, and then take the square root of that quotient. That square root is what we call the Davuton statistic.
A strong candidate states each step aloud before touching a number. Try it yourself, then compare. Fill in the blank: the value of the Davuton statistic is 1.01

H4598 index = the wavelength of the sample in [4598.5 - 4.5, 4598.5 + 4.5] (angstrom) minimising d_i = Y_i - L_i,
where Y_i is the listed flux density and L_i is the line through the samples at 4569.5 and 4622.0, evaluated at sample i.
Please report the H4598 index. 4599.5 angstrom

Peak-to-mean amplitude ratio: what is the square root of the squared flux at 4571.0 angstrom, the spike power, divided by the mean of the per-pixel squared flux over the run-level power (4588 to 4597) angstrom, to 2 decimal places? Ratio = 1.14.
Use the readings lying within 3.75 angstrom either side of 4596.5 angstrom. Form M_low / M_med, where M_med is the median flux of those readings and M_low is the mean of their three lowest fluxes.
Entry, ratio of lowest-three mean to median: 0.91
